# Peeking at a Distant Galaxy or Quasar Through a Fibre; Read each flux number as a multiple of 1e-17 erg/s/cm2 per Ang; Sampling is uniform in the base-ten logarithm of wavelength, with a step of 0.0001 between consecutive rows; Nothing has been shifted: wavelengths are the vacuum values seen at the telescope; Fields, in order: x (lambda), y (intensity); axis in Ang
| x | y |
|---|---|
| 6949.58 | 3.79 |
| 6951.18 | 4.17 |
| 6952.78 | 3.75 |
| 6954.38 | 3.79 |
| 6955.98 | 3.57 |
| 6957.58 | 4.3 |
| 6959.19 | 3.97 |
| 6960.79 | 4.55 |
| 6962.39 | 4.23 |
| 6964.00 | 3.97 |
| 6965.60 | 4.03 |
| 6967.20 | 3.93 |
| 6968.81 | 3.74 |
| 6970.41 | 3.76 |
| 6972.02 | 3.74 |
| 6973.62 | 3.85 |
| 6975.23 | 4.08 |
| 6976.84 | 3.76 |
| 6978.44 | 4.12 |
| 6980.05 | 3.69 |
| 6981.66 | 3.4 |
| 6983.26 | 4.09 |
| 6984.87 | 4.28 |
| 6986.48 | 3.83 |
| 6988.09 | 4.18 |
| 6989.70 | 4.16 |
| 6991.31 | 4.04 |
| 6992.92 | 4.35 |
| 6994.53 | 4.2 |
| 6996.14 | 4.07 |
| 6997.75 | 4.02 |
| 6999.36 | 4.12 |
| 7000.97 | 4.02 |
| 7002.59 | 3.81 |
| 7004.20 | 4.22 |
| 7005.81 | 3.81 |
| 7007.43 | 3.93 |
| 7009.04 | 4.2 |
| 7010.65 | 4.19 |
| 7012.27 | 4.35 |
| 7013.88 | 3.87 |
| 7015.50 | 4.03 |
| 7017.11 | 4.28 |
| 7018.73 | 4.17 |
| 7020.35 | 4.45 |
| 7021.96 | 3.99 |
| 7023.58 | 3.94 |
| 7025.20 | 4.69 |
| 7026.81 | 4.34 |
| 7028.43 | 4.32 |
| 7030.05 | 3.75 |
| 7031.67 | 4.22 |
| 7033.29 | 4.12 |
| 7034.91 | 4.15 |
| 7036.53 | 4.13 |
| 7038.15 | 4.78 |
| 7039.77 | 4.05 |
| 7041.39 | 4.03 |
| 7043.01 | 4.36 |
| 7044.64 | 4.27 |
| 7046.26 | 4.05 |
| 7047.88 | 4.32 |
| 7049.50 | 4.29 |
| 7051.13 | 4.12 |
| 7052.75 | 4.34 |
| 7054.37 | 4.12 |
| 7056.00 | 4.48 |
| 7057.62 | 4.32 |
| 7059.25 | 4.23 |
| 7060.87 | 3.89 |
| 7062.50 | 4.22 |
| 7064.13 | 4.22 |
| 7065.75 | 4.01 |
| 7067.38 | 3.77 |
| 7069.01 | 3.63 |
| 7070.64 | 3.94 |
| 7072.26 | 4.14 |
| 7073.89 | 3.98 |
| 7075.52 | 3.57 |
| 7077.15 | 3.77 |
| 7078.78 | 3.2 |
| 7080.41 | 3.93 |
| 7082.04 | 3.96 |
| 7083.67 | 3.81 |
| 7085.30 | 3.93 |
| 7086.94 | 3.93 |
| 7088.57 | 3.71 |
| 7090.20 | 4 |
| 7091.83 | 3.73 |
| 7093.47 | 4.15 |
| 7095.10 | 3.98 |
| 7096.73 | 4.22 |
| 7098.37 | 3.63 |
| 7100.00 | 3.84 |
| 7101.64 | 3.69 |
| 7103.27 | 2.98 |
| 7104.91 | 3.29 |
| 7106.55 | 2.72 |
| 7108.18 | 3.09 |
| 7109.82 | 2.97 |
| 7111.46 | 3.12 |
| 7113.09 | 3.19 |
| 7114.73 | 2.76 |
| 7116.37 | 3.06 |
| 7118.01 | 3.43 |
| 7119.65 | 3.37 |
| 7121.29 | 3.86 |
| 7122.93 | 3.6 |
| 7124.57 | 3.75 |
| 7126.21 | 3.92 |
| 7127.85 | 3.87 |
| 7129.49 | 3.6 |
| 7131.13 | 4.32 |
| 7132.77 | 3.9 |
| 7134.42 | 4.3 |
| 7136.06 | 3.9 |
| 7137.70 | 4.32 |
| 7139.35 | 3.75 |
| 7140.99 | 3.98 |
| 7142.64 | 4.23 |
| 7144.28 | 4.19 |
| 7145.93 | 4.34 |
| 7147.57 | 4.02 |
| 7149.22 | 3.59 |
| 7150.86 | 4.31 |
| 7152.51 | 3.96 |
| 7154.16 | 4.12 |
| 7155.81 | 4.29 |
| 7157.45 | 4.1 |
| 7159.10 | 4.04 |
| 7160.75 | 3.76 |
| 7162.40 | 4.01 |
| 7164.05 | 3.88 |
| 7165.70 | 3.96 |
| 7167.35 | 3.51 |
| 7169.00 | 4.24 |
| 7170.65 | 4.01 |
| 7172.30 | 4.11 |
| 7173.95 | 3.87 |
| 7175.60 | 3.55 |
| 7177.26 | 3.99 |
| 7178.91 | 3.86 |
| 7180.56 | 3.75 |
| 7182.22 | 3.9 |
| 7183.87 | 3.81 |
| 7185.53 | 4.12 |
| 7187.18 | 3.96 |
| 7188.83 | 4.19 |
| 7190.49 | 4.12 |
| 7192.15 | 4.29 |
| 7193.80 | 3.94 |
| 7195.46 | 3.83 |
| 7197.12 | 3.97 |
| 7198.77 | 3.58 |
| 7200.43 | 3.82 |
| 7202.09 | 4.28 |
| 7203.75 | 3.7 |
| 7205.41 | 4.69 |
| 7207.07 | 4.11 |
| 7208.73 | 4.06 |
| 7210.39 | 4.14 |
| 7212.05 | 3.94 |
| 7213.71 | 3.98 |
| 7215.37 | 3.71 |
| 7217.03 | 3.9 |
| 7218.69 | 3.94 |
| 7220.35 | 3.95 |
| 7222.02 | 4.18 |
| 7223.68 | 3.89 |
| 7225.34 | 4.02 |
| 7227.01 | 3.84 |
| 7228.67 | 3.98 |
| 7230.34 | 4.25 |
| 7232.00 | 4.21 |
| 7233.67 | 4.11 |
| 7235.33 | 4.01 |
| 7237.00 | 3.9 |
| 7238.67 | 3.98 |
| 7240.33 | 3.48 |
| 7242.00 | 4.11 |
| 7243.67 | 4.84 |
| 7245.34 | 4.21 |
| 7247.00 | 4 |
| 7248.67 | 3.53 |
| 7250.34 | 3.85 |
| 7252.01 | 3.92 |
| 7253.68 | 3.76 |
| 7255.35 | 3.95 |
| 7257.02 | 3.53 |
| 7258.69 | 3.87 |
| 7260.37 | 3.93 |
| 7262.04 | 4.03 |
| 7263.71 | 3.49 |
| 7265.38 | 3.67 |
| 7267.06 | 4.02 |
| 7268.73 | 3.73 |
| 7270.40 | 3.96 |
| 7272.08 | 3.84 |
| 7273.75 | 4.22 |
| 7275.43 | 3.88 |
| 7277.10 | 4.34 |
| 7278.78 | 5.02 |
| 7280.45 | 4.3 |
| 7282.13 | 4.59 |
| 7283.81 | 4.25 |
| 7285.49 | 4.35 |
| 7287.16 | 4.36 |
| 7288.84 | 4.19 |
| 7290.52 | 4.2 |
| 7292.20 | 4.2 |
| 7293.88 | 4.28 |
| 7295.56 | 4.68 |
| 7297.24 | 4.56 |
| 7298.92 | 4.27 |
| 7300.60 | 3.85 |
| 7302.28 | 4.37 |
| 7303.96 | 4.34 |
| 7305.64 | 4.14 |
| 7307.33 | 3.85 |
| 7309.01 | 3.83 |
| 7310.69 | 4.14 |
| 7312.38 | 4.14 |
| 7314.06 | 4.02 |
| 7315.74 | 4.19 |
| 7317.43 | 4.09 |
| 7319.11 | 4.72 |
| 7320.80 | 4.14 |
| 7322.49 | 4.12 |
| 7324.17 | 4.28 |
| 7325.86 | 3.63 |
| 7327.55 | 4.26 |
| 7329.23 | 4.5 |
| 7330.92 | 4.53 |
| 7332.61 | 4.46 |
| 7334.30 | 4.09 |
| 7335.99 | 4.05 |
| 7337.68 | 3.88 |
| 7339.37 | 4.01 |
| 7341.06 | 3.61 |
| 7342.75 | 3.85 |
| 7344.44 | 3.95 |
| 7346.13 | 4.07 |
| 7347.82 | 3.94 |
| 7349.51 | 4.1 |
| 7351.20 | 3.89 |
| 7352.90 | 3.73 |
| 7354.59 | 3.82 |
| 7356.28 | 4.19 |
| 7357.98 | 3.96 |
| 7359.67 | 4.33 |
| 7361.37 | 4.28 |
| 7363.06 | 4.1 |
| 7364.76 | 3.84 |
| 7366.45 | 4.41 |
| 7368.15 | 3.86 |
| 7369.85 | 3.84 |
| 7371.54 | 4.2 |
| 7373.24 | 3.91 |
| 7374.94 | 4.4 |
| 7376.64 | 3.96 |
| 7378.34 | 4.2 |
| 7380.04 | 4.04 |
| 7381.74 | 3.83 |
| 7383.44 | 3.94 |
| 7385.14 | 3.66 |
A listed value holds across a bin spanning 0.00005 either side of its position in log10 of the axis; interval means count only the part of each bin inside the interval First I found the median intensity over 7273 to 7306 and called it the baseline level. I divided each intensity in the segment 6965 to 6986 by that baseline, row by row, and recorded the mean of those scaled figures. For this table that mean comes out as 0.905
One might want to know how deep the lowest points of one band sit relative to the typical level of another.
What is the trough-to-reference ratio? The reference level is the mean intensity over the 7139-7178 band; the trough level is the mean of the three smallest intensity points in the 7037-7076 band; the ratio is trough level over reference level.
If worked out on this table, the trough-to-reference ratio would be 0.92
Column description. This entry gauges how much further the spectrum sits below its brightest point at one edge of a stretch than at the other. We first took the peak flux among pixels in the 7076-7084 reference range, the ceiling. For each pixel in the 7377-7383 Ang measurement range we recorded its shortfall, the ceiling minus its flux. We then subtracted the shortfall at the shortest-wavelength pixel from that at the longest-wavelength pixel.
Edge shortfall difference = 0.4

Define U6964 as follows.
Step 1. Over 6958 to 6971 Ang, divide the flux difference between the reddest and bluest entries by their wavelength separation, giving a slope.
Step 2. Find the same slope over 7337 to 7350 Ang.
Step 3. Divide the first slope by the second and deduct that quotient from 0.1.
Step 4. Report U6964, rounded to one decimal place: 1.1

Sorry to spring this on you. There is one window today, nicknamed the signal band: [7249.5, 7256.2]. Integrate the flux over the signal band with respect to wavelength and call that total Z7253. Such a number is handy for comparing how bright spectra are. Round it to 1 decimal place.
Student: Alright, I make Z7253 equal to 25.9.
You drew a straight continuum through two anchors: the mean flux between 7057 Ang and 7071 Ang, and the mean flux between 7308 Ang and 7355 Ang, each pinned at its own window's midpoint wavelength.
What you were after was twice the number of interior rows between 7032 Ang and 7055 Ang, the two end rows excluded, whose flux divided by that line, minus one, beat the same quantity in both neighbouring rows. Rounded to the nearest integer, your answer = 10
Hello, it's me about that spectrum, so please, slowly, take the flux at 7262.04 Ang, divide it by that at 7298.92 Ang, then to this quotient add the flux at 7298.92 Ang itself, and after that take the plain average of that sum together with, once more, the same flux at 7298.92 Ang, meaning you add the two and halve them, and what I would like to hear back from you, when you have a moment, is 4.74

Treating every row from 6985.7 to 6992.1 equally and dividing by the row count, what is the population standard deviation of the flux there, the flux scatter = 0.14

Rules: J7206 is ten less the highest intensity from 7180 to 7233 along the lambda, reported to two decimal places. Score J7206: 5.31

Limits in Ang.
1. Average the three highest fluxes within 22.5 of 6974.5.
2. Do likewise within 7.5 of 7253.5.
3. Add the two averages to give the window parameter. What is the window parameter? 8.36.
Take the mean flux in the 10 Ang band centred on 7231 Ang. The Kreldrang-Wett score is 4.07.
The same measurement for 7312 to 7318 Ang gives 4.11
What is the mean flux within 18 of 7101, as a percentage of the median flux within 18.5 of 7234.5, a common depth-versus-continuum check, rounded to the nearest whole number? 88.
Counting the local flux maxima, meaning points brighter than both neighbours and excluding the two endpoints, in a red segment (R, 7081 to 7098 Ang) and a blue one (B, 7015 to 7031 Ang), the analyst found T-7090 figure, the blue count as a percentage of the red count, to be 150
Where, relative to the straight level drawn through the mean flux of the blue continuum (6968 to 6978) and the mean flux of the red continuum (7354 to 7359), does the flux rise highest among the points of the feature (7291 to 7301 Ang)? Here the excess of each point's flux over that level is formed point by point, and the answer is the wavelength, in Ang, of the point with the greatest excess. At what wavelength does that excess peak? 7295.56 Ang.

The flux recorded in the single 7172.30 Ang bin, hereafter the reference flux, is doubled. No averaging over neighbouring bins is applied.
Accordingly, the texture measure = 8.2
